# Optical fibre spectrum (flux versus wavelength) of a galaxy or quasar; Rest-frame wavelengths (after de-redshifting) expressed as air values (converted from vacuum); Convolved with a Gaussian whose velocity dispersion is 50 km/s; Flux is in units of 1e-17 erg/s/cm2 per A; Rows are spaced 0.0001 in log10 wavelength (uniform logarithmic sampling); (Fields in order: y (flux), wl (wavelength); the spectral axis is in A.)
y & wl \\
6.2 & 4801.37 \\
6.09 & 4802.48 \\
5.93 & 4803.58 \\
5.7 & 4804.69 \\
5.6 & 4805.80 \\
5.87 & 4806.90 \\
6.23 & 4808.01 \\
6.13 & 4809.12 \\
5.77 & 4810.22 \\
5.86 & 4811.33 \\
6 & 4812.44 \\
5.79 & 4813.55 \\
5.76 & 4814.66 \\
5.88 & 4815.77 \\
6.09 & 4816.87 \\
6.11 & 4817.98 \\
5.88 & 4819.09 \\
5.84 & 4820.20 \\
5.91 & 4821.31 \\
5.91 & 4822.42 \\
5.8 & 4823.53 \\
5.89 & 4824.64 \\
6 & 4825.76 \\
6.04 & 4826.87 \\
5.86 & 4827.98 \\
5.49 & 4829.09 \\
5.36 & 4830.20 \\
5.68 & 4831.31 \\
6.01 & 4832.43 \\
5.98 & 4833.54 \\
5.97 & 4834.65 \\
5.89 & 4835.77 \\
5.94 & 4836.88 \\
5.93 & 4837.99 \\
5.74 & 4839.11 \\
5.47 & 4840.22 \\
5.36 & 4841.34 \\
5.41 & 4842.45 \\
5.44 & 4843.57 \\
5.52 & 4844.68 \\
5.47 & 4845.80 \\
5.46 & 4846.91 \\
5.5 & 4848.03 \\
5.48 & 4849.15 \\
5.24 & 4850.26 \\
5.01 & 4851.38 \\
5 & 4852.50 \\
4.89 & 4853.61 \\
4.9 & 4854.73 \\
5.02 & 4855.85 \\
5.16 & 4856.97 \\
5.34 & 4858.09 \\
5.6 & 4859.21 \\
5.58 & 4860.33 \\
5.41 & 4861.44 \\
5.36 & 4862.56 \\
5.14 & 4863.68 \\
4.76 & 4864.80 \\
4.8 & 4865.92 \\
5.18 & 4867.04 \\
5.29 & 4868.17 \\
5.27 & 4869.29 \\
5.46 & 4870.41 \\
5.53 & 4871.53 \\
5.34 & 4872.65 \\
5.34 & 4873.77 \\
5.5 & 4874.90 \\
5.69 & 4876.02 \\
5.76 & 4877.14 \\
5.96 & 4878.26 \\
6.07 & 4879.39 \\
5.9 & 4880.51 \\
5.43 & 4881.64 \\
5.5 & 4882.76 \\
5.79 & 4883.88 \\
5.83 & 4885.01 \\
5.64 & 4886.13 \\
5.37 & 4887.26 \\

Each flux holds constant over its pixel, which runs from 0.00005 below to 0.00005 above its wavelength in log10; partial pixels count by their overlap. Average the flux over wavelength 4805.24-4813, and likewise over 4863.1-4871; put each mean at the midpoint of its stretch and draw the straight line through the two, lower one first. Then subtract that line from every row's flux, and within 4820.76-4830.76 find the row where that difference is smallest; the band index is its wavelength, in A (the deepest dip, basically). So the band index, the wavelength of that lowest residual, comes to 4830.20 A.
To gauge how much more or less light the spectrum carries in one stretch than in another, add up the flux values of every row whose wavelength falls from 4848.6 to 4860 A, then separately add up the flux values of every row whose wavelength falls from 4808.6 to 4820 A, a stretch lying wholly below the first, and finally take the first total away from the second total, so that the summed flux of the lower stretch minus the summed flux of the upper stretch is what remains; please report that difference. 7.6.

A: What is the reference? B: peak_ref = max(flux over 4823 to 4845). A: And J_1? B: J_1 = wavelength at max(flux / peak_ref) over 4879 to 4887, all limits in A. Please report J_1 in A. 4879.39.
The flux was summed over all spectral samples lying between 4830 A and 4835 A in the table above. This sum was 29.0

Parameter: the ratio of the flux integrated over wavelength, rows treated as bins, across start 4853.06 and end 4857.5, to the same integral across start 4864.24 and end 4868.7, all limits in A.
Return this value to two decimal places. 0.99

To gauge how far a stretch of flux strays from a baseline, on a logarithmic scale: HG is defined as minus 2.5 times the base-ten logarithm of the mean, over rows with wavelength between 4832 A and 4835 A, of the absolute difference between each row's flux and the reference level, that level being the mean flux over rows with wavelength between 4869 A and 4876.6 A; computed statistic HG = 0.7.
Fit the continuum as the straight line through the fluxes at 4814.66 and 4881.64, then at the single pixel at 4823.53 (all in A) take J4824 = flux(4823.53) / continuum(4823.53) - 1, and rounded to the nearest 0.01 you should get 0.01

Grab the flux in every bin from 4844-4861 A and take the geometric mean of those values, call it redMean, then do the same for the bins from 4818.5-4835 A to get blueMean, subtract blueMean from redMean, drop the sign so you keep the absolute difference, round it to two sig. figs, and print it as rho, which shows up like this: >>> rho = 0.57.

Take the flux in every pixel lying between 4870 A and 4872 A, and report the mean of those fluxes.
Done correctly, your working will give 5.50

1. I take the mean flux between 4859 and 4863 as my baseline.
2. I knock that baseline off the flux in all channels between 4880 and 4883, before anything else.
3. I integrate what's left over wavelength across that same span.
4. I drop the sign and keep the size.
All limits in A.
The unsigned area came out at 0.4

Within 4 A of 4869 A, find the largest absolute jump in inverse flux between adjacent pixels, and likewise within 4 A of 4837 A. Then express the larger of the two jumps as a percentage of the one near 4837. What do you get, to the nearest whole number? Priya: 178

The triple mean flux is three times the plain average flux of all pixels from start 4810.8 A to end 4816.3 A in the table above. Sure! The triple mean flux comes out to 17.6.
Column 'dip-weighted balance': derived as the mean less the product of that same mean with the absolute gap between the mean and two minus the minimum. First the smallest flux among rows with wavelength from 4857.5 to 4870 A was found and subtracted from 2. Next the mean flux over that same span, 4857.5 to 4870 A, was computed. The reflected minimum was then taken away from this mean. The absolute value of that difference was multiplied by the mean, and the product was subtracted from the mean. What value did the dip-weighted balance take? -36.8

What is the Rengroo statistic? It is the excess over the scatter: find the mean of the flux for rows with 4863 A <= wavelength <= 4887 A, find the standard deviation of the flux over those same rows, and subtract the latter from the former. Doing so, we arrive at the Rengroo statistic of 5.1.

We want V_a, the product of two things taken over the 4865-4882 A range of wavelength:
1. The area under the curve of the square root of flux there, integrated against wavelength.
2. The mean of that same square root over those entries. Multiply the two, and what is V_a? 93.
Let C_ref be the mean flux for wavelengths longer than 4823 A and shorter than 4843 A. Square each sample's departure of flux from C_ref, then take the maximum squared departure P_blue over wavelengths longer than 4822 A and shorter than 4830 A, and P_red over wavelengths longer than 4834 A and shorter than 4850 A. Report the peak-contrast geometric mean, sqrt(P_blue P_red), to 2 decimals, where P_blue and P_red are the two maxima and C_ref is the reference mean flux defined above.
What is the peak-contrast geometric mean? 0.11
